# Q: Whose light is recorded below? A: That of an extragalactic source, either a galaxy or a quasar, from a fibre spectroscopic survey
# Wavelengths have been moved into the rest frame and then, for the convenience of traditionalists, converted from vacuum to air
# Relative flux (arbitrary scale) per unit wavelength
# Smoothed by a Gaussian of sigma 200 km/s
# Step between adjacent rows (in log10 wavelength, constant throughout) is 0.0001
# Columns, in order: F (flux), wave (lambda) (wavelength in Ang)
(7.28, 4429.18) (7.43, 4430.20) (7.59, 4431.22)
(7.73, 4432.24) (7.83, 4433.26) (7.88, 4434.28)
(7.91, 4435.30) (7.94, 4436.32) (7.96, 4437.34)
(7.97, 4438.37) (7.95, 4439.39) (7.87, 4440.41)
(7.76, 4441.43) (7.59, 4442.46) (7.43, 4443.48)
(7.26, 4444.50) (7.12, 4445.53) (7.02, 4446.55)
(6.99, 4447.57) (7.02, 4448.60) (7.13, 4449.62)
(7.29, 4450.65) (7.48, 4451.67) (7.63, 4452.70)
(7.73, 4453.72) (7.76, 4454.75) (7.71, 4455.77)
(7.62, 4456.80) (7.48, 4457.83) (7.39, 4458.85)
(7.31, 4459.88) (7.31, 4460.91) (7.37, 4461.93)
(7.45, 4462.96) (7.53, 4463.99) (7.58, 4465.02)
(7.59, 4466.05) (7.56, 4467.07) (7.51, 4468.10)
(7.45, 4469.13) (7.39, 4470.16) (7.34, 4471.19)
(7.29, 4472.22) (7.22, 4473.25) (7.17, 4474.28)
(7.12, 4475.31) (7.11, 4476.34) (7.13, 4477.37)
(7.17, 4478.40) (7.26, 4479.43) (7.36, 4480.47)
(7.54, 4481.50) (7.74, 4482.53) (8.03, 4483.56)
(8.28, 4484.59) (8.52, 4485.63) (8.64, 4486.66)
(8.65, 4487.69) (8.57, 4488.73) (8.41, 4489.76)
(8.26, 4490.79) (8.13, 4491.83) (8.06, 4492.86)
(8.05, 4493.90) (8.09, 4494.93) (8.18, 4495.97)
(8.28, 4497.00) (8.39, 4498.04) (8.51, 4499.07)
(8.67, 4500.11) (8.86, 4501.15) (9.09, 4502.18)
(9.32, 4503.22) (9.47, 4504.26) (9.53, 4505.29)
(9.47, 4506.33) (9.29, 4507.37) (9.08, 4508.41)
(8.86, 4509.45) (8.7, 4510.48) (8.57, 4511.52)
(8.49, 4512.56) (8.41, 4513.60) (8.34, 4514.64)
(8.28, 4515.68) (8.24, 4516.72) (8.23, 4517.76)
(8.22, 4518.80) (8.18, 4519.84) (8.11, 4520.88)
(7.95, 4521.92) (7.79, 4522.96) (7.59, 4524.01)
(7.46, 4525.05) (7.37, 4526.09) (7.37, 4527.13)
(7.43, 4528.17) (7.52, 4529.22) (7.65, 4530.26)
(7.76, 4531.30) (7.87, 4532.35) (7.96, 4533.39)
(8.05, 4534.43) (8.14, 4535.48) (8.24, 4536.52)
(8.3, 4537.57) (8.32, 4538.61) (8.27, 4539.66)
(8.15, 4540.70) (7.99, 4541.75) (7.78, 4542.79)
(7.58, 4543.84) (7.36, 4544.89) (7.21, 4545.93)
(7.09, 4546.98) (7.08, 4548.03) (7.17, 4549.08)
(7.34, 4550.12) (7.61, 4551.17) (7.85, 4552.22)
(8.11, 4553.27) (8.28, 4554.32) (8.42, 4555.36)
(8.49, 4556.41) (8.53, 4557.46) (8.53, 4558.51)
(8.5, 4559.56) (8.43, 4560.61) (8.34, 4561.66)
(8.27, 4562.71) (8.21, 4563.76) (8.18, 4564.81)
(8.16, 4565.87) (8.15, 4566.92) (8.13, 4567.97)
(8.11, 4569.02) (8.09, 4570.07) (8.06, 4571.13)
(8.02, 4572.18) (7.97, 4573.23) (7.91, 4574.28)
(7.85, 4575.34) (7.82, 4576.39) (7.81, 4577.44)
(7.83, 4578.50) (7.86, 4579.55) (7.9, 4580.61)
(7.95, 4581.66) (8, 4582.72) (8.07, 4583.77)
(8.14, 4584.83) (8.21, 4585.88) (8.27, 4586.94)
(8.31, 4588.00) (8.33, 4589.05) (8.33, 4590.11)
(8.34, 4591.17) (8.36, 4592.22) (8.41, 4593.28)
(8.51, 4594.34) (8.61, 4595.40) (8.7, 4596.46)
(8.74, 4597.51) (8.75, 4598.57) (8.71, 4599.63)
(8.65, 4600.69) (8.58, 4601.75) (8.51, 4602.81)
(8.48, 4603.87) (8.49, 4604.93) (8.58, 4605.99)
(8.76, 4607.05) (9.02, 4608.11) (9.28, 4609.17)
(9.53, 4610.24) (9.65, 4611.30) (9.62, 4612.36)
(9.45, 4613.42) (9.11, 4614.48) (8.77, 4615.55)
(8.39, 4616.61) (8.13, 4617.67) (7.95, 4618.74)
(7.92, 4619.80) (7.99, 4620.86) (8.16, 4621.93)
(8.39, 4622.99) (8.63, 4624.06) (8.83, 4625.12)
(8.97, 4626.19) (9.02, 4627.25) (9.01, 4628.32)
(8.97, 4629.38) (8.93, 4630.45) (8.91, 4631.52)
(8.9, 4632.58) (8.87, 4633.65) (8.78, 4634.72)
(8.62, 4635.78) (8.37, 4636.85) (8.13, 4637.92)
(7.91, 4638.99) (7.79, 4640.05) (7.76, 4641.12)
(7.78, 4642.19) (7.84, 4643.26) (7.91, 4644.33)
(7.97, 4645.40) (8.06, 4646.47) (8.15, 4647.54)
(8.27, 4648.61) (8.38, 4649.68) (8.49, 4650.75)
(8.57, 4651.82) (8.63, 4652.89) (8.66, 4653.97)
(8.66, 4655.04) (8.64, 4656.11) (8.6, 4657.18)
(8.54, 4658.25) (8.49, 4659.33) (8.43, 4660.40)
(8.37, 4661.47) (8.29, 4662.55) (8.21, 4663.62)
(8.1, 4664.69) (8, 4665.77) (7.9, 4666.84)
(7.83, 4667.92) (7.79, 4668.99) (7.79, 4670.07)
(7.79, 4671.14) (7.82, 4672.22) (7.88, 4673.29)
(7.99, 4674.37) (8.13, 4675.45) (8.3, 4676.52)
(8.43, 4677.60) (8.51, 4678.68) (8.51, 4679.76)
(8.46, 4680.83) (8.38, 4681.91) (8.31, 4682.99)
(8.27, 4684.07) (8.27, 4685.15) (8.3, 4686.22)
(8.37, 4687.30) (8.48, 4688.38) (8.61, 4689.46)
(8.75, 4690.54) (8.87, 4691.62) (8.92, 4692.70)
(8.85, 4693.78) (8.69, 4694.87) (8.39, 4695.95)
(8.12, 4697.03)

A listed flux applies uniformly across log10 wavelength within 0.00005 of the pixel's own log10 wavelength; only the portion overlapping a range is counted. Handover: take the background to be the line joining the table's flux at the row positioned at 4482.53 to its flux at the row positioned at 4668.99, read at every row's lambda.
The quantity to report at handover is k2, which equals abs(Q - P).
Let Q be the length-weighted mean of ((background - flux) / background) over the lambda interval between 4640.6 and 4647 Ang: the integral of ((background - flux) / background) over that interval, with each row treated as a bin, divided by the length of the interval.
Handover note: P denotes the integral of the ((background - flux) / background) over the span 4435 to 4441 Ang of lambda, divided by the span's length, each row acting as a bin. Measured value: 0.01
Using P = -0.026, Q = -0.01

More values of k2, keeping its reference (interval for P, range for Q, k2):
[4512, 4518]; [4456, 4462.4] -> 0.12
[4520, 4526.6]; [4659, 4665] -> 0.07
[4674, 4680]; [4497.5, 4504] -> 0.07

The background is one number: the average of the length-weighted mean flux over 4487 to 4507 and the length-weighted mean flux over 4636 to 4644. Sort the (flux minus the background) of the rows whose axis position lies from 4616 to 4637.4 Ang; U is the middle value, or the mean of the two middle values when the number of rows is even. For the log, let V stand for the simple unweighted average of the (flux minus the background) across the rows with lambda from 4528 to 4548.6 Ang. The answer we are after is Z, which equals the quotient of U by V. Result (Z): -0.8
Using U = 0.4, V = -0.51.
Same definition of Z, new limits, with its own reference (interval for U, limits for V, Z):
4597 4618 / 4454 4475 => -0.5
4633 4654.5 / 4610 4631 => -0.2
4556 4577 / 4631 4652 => 5.4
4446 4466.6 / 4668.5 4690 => 10.4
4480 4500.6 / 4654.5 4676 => 0.2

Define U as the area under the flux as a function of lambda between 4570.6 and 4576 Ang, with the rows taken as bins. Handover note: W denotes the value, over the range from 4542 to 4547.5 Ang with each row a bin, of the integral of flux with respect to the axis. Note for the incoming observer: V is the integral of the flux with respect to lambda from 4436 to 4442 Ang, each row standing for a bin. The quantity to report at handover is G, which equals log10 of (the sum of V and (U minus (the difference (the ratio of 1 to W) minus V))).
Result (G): 2.14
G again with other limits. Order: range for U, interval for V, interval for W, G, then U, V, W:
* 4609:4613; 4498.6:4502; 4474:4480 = 1.99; 38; 30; 43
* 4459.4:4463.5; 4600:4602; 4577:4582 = 1.81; 30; 17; 39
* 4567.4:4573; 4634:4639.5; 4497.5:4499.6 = 2.14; 45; 46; 18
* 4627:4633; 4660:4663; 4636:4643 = 2.02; 54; 25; 56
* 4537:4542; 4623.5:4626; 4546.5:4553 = 1.93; 41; 22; 48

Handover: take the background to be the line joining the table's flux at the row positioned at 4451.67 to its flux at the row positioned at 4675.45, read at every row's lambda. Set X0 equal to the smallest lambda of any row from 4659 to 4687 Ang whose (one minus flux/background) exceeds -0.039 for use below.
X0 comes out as 4661.47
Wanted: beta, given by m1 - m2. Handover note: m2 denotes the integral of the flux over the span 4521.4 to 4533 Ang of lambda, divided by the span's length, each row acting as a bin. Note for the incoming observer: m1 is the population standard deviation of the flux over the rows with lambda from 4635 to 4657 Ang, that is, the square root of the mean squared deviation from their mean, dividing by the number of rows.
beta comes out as -7.3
